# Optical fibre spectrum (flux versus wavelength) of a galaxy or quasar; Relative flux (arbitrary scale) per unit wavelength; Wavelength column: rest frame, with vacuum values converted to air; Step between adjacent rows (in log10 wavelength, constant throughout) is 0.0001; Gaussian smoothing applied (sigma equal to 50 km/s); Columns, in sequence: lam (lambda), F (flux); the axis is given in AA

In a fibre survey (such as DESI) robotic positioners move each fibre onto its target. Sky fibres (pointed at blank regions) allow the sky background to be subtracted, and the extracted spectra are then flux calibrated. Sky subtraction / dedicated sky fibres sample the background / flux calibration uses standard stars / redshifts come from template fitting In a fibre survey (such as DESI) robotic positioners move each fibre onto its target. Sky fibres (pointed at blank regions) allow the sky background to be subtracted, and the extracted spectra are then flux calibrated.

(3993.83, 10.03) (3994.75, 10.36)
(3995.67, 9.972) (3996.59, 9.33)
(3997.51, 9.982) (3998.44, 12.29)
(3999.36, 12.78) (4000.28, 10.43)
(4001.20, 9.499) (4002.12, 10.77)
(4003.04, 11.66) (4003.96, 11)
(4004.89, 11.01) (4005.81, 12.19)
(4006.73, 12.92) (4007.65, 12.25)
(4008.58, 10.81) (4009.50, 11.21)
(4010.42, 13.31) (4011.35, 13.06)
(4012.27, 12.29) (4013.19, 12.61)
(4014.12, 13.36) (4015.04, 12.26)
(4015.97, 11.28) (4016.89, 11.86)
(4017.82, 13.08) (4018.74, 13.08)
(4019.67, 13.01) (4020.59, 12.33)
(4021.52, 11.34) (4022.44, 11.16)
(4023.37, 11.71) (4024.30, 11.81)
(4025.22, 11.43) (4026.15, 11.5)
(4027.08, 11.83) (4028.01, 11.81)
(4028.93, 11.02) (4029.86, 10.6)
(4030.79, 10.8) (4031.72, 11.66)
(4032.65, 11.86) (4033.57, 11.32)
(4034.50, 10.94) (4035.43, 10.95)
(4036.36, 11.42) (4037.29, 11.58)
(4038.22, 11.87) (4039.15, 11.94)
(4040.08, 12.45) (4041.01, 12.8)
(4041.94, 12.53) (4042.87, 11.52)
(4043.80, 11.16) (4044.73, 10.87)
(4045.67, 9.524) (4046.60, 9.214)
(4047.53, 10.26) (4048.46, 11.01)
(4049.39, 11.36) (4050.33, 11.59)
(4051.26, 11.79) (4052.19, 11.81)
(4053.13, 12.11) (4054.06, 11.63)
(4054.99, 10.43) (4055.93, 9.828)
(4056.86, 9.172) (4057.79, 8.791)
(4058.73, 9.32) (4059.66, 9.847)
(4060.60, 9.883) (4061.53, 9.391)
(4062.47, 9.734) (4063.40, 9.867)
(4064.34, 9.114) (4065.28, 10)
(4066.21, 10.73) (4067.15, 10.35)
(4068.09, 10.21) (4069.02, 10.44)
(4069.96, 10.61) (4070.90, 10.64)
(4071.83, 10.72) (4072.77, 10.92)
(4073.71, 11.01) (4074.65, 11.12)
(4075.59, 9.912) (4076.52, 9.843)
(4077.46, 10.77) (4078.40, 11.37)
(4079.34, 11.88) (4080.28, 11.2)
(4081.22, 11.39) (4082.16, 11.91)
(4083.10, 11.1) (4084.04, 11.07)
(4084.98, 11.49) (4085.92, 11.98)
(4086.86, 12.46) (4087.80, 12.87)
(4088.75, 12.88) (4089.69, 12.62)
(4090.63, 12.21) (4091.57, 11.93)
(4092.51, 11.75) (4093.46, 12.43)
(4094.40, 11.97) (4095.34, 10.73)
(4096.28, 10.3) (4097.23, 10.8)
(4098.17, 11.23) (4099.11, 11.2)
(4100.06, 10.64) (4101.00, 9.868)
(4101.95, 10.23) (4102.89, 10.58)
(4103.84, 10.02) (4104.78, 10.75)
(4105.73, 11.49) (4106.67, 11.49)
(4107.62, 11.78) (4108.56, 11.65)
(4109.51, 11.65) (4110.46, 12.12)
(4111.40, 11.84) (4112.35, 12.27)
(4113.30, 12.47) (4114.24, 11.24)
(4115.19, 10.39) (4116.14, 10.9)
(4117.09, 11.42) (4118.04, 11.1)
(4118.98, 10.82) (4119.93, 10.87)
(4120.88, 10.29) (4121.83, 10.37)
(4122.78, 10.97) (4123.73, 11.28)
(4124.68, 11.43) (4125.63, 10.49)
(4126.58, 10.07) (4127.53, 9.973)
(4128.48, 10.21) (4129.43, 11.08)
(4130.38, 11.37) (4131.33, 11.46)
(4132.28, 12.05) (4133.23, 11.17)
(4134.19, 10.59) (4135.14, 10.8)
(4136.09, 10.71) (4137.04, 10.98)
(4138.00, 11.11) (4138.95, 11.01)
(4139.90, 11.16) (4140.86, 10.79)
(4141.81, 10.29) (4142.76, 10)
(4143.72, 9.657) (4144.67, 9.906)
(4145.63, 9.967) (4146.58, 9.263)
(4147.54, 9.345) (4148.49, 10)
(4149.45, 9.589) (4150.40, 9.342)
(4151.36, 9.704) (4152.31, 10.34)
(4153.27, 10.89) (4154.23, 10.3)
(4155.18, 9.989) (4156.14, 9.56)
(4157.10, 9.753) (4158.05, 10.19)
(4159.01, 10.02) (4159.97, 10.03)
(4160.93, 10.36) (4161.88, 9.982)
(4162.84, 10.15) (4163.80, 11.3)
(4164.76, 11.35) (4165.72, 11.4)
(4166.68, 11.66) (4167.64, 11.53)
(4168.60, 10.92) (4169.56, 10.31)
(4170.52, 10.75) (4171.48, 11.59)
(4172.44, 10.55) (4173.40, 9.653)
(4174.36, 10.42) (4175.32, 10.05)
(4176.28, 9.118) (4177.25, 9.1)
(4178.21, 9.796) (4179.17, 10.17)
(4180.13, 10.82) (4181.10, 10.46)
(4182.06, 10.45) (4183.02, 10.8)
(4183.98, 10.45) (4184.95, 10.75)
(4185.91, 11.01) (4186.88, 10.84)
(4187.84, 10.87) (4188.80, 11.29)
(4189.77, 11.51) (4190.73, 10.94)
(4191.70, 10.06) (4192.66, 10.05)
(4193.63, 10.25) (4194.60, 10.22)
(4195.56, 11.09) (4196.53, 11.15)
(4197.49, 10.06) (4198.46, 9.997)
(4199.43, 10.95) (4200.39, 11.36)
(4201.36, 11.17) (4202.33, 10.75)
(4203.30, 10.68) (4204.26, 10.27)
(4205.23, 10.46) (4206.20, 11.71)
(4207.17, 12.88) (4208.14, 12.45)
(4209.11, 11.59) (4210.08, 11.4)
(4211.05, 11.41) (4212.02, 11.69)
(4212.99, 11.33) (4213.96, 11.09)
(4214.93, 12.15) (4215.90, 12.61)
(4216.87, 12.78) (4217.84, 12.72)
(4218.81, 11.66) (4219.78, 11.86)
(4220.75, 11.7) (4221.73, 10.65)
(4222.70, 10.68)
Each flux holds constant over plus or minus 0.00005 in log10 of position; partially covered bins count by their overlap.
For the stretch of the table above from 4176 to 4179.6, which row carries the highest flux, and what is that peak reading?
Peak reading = 10.17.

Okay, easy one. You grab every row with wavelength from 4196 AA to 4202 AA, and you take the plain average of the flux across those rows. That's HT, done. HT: 10.8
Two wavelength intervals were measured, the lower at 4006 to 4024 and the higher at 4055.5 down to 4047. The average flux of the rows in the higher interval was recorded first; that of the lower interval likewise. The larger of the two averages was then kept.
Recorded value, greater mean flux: 12.3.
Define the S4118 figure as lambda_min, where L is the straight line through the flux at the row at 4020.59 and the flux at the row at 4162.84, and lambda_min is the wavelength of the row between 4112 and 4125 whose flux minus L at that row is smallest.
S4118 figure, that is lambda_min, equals 4120.88 AA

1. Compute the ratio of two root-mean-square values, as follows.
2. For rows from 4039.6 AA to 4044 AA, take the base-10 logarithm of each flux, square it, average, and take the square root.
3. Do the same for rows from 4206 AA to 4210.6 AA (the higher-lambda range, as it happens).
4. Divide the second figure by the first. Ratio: 1.00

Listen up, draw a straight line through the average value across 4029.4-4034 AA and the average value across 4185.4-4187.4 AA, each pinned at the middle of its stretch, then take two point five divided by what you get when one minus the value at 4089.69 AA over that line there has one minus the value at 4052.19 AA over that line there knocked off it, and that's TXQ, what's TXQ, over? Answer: -31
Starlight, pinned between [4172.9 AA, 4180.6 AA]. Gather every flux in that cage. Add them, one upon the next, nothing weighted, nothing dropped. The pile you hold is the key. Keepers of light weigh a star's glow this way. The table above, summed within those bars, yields 79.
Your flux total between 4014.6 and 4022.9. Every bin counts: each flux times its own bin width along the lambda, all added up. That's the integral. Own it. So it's 101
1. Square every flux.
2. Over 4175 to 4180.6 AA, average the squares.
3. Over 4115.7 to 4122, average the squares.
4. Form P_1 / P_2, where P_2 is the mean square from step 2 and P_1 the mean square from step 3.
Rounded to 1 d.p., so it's 1.2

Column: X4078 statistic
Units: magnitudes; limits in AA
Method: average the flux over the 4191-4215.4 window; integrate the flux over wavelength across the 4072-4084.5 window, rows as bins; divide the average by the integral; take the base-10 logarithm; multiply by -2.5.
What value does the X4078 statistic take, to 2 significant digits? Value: 2.7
